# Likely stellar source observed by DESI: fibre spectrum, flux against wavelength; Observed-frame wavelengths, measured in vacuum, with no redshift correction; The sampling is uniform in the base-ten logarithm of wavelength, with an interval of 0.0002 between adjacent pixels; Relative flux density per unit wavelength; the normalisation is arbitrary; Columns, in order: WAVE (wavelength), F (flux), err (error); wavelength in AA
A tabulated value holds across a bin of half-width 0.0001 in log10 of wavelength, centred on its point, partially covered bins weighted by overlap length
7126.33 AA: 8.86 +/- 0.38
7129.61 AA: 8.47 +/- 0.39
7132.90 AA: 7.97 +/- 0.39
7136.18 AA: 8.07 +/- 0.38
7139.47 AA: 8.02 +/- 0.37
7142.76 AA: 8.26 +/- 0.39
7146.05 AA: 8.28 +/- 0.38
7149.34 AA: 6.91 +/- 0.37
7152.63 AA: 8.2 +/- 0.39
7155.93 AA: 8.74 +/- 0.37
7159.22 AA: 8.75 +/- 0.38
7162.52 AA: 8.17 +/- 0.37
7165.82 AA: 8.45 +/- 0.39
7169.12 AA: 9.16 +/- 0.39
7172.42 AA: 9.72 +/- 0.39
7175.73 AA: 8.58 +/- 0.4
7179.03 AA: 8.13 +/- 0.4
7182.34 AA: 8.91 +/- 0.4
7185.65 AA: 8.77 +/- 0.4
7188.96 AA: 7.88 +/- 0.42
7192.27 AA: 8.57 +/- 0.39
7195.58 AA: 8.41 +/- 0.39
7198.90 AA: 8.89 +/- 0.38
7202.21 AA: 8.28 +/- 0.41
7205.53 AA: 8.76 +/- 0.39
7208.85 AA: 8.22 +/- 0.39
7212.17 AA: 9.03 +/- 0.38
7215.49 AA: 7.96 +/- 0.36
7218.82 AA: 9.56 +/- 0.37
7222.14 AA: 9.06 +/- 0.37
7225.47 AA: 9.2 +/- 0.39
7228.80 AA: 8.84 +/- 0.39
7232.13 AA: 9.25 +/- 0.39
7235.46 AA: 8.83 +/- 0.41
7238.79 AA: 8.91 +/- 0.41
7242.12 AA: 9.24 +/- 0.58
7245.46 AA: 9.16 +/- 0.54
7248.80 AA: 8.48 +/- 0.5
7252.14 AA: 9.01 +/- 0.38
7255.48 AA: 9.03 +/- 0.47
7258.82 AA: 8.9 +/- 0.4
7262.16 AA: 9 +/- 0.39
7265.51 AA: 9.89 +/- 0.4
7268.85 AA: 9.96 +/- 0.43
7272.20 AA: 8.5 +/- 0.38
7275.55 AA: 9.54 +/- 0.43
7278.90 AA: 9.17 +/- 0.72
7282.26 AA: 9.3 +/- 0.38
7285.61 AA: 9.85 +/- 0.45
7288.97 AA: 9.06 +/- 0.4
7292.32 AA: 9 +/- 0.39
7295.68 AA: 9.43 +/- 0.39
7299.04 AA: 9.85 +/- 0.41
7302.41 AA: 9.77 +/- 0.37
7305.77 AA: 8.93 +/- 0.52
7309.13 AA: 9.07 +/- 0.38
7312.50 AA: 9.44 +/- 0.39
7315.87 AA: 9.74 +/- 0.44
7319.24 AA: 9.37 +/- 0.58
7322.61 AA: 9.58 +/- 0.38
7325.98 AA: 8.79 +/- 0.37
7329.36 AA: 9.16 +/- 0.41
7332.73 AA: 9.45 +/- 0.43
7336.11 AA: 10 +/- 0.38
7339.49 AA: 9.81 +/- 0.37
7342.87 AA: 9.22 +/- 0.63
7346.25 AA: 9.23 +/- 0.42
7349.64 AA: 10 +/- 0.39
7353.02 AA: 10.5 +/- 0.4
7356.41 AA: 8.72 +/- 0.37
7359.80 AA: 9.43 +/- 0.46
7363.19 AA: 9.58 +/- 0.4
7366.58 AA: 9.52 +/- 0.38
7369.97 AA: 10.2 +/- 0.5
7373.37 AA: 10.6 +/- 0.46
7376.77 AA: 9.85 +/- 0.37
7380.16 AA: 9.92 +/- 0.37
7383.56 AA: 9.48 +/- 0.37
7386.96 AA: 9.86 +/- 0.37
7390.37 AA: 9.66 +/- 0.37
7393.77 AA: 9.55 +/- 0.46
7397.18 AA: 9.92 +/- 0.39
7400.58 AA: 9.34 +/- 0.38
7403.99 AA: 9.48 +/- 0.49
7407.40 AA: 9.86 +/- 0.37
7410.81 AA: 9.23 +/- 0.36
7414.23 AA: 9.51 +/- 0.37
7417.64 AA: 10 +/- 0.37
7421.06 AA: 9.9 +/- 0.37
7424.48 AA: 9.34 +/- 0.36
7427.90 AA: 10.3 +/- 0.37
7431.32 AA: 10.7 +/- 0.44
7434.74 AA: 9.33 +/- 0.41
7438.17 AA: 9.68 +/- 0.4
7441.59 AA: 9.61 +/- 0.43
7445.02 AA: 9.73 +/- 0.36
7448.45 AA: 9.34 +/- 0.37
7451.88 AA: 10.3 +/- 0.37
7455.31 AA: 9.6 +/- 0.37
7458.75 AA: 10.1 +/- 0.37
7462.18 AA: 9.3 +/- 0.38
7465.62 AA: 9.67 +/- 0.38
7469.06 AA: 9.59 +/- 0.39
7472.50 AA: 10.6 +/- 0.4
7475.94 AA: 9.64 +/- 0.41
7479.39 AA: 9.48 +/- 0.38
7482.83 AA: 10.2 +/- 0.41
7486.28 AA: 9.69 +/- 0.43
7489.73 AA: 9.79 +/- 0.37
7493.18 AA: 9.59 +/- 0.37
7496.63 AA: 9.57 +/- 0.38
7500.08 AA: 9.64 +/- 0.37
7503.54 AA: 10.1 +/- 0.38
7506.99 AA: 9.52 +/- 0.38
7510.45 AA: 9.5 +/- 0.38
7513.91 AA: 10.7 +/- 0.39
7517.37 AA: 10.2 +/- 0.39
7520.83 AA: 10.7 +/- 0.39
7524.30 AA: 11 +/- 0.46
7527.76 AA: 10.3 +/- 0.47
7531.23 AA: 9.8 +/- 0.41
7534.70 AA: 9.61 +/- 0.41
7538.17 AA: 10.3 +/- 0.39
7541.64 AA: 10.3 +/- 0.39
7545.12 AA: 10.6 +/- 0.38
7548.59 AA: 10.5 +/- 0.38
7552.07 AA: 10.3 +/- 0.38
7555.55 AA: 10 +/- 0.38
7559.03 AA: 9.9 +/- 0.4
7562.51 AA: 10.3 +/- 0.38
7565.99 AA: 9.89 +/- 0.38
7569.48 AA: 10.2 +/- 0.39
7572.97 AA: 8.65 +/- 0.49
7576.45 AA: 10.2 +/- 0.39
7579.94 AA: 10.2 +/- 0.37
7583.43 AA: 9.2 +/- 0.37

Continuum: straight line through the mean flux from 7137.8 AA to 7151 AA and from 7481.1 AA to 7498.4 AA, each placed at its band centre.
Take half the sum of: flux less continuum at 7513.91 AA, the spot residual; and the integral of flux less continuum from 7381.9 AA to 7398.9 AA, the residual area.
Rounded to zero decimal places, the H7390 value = 4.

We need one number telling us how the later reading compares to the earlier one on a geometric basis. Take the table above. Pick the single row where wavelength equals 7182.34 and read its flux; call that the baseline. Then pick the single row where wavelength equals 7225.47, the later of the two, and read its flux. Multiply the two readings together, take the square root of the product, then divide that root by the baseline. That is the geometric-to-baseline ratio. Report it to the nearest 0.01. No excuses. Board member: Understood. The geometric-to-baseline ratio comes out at 1.02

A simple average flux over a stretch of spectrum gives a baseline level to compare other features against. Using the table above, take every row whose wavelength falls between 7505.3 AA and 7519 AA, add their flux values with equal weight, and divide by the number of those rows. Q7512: 10.0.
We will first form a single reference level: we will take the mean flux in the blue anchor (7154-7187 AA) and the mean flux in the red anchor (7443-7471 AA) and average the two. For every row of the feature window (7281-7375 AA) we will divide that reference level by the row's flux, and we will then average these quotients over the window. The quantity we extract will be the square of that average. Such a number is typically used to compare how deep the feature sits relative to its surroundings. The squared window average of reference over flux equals 0.94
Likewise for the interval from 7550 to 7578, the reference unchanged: 0.87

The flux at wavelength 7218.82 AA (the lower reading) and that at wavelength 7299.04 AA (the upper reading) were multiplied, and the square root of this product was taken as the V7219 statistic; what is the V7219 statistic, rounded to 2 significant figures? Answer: 9.7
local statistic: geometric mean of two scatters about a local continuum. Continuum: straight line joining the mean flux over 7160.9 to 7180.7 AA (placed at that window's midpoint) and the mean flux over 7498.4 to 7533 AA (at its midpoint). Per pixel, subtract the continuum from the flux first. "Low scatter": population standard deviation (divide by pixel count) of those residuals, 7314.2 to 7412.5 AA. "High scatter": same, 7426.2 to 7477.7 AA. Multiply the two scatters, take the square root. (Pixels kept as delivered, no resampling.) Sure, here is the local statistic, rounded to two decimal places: 0.44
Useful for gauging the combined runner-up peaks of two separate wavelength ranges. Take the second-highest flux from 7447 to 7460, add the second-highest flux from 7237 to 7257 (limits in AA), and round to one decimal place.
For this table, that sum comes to 19.3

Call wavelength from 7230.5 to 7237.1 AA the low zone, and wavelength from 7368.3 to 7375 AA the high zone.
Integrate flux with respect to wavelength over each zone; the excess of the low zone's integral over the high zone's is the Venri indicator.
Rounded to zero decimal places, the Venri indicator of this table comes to -10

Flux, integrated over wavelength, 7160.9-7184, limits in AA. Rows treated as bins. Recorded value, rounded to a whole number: 202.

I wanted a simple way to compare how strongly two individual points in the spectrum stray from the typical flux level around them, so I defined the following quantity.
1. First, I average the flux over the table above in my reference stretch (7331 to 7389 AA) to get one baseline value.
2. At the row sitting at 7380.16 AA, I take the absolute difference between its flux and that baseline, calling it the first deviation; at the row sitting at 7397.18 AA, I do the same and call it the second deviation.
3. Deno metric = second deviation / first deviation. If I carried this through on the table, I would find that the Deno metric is 1.0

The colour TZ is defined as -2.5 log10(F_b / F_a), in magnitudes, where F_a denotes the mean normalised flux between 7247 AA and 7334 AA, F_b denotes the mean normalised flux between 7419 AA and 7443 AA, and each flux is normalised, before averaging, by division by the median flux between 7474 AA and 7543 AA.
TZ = -0.06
